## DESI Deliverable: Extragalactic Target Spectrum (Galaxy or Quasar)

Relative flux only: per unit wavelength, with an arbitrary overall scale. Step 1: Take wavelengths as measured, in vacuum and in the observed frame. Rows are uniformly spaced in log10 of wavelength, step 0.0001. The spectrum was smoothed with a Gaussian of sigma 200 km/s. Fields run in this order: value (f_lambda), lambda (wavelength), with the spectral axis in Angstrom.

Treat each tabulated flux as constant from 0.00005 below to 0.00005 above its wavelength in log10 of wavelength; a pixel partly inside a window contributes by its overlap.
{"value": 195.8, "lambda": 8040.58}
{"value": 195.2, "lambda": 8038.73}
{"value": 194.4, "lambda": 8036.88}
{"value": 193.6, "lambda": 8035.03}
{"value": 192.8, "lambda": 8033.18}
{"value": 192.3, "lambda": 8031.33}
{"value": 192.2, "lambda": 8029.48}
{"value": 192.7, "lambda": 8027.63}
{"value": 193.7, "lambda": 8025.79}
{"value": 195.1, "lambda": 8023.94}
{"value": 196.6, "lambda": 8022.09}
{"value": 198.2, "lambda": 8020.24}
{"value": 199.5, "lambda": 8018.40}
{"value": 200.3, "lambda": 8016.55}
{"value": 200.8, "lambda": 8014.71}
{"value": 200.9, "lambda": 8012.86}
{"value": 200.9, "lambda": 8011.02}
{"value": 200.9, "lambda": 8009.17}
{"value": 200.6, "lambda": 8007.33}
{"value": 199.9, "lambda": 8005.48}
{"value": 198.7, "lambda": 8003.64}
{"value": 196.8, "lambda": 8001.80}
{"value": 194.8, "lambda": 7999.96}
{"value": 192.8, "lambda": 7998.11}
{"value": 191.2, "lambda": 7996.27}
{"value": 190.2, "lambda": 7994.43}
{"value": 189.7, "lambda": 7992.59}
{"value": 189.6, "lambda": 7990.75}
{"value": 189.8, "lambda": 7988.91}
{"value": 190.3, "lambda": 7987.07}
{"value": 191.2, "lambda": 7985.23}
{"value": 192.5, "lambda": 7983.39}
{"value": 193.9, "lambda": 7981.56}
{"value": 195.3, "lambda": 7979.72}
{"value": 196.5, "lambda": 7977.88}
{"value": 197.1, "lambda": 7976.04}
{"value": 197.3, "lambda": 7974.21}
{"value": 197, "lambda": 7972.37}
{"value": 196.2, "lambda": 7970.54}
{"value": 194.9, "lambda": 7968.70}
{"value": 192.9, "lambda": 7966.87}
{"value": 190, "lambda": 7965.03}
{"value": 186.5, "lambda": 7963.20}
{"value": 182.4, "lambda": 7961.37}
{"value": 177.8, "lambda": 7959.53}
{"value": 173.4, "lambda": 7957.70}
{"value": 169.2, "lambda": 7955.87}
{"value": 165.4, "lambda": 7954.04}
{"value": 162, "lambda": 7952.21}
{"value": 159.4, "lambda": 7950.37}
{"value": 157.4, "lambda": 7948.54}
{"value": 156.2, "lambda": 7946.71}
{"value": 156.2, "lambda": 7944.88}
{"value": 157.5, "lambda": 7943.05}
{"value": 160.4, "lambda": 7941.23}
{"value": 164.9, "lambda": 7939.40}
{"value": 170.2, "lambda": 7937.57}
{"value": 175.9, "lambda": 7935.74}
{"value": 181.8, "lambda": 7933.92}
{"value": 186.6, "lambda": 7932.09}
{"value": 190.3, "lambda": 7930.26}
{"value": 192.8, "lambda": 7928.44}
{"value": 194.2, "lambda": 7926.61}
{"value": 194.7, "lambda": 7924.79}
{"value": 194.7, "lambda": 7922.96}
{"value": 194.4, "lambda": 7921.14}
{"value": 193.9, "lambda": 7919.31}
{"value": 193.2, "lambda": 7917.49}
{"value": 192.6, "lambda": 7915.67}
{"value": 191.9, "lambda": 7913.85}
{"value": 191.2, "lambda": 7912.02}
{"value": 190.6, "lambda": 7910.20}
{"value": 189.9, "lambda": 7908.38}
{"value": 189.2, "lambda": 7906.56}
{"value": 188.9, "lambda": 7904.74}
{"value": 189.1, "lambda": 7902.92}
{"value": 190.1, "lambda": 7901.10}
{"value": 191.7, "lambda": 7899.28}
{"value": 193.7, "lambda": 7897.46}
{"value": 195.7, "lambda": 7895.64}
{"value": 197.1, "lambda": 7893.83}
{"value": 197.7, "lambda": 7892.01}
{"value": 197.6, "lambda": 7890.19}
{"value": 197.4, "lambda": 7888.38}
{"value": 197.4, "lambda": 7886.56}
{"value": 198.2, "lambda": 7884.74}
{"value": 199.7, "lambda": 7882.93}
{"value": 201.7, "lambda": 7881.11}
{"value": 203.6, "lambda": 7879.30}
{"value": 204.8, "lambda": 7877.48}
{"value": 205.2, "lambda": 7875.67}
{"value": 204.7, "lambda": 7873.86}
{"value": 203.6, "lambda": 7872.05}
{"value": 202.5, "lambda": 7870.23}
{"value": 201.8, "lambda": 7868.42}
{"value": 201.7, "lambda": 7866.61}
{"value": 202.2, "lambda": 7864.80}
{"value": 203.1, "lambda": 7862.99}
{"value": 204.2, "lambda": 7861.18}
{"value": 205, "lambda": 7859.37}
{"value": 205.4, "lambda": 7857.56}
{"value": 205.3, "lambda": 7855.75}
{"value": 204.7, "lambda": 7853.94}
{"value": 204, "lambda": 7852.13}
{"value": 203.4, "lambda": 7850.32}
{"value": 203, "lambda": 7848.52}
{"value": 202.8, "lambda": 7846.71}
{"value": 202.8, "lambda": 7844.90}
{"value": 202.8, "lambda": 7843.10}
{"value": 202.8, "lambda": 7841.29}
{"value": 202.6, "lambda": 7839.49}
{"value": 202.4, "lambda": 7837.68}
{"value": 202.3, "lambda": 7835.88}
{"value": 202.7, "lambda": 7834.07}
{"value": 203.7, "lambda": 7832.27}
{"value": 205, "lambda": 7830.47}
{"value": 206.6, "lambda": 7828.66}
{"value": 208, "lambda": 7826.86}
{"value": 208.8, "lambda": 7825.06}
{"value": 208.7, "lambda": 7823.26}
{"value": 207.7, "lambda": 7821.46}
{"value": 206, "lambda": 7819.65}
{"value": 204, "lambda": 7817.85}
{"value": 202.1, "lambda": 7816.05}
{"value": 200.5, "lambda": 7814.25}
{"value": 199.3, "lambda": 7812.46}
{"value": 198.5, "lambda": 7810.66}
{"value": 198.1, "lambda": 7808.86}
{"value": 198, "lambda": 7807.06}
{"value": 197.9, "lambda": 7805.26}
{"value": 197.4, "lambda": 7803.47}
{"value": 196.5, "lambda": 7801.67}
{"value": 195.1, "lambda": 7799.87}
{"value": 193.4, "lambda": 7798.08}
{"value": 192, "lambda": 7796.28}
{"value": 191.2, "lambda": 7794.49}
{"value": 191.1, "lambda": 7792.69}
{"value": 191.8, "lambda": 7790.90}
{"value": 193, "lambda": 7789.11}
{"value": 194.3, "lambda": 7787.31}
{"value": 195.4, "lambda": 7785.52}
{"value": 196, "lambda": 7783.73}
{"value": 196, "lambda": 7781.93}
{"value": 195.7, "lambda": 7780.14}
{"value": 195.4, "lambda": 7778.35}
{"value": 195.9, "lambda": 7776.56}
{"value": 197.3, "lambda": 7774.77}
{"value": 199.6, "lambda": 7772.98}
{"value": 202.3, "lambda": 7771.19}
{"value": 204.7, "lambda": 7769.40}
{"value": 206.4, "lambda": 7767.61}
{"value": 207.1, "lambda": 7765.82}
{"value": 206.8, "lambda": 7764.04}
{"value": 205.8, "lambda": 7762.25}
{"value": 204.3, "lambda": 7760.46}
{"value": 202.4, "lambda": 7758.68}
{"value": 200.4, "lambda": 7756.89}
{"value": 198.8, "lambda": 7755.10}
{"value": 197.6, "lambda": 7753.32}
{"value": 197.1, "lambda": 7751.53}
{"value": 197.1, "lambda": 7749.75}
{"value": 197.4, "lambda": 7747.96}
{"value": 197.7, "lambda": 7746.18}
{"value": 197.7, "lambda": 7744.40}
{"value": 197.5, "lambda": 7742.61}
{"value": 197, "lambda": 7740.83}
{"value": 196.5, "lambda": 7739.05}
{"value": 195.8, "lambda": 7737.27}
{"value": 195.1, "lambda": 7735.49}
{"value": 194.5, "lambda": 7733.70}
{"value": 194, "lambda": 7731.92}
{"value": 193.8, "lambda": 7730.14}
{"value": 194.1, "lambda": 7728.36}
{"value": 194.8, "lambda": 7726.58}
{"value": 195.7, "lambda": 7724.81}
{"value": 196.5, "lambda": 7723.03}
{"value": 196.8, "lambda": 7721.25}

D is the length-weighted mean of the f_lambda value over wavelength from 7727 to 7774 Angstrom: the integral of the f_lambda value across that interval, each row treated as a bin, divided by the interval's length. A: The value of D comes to 199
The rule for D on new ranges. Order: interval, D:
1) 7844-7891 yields 203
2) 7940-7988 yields 180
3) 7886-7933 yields 193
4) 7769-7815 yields 196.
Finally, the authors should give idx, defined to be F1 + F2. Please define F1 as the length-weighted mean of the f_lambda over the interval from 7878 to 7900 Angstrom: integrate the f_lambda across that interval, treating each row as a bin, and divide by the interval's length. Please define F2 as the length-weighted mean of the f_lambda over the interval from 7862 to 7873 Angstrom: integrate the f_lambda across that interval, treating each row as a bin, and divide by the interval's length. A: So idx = 400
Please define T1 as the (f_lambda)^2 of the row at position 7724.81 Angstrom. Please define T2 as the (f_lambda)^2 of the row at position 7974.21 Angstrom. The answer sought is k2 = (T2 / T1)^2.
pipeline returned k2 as 1.03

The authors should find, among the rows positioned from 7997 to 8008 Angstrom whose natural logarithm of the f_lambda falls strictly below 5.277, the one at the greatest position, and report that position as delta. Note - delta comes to 7999.96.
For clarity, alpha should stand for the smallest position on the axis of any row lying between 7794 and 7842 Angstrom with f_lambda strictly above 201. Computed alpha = 7816.05 Angstrom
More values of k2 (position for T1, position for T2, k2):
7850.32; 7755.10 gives 0.91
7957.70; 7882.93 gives 1.76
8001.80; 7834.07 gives 1.13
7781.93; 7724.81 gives 0.99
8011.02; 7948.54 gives 0.38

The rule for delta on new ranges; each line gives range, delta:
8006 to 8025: 8023.94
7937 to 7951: 7950.37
